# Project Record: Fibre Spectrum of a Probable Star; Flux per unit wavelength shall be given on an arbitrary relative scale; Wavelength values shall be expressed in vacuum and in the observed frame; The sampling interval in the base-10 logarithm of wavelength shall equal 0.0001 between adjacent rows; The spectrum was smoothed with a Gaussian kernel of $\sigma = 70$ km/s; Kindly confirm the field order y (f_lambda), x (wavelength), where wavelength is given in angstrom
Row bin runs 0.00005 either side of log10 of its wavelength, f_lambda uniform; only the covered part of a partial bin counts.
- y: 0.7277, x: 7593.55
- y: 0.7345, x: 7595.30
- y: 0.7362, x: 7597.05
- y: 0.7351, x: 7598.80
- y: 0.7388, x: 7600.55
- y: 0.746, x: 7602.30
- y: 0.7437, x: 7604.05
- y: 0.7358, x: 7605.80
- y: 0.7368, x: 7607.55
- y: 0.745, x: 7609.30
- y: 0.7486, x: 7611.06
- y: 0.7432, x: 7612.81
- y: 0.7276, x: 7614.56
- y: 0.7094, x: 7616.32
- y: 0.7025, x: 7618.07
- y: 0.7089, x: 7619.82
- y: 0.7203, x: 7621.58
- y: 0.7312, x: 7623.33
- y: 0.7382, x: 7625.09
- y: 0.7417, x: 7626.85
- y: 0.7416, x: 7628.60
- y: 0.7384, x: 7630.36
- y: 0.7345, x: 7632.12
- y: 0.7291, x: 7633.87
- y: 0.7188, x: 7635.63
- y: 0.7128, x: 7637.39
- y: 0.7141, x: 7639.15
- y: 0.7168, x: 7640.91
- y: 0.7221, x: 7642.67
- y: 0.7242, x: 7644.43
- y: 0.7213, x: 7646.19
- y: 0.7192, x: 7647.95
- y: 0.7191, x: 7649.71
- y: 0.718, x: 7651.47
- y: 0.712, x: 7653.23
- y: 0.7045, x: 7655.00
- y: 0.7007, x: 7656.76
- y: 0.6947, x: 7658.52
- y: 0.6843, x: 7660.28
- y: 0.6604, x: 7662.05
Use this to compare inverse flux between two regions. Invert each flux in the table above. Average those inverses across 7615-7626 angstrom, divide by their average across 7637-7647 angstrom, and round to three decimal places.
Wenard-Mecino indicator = 1.000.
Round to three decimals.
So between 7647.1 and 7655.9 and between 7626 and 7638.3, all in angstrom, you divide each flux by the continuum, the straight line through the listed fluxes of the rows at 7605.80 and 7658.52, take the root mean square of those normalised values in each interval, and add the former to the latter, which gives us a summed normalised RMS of 2.042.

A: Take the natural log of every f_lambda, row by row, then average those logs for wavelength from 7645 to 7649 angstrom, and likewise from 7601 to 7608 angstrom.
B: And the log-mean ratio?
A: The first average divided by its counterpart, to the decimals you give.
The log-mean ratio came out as 1.09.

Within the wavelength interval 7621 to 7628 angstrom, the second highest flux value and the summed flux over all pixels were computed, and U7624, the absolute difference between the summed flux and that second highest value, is 2.19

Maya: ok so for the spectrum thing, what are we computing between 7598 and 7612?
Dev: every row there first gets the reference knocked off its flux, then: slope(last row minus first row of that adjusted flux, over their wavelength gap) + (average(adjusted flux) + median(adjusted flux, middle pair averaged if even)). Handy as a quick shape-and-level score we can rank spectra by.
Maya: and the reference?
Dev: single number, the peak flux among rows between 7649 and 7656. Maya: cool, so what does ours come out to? 0.05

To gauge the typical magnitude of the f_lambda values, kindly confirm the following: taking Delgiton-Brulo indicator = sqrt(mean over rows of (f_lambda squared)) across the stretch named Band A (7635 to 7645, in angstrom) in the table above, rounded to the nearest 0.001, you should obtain 0.718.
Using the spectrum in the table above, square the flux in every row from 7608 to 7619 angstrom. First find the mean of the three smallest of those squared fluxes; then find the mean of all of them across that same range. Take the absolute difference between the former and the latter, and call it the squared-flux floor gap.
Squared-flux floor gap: 0.024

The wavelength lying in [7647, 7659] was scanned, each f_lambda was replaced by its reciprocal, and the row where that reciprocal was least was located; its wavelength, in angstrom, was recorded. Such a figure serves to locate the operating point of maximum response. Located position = 7647.95 angstrom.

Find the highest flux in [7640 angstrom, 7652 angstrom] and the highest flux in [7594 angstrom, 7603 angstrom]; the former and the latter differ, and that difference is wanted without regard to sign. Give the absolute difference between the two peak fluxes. 0.022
